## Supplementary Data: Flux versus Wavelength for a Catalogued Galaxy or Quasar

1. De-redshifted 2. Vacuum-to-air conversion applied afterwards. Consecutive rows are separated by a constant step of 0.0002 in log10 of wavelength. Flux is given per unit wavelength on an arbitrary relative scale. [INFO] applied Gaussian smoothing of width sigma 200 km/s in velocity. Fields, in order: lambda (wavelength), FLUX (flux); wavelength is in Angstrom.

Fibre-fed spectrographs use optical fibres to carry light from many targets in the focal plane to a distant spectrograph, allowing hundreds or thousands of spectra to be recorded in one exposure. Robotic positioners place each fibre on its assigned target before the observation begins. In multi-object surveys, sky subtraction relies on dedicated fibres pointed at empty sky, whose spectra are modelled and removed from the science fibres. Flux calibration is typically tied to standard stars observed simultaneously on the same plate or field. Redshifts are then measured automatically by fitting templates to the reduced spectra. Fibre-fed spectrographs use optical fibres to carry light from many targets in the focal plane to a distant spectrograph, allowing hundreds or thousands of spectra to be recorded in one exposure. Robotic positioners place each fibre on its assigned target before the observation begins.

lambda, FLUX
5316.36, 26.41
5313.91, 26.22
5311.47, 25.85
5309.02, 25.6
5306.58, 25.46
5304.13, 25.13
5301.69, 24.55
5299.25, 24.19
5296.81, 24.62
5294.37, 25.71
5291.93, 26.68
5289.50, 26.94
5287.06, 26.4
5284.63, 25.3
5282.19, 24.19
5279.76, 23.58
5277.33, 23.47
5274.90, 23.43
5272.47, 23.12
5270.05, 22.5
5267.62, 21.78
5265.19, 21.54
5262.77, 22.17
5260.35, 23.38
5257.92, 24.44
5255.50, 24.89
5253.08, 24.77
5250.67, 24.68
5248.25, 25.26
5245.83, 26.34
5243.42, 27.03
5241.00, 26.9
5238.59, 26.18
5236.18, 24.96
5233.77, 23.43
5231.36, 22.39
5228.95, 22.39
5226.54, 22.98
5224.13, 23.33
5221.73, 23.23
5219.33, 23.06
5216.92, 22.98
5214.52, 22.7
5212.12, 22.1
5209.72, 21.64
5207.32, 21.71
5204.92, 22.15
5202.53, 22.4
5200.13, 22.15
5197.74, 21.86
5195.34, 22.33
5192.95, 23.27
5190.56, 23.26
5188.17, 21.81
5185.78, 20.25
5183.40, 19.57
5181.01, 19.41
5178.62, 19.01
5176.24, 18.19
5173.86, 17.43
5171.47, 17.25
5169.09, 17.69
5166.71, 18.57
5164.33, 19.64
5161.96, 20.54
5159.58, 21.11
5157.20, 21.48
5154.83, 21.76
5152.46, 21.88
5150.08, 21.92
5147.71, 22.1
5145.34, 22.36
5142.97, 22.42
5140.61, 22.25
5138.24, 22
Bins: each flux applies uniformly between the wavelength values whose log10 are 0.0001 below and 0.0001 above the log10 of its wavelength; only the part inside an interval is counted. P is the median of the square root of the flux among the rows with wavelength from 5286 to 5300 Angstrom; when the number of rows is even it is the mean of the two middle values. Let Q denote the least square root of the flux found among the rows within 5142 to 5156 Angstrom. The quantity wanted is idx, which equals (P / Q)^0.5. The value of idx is 1.05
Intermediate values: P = 5.10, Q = 4.66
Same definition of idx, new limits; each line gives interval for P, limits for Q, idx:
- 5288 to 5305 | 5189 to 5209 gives 1.04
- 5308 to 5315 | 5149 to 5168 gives 1.09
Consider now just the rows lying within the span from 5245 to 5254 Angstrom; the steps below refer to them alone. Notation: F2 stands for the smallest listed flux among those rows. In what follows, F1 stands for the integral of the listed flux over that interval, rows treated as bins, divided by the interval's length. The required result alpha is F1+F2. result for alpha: 50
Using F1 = 25.2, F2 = 24.68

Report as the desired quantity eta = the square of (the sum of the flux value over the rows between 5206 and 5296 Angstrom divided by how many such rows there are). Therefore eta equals 575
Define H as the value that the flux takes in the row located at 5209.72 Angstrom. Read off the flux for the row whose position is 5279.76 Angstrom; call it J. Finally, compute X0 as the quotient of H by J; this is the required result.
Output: 0.92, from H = 21.64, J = 23.58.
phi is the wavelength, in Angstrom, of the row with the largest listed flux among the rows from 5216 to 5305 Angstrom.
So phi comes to 5243.42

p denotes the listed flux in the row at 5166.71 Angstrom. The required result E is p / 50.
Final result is 0.37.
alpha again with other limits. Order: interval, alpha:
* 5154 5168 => 39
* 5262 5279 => 44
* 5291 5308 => 49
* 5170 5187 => 36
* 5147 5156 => 44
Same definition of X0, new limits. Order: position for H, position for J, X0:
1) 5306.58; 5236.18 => 1.02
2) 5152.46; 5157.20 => 1.02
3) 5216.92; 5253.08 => 0.93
